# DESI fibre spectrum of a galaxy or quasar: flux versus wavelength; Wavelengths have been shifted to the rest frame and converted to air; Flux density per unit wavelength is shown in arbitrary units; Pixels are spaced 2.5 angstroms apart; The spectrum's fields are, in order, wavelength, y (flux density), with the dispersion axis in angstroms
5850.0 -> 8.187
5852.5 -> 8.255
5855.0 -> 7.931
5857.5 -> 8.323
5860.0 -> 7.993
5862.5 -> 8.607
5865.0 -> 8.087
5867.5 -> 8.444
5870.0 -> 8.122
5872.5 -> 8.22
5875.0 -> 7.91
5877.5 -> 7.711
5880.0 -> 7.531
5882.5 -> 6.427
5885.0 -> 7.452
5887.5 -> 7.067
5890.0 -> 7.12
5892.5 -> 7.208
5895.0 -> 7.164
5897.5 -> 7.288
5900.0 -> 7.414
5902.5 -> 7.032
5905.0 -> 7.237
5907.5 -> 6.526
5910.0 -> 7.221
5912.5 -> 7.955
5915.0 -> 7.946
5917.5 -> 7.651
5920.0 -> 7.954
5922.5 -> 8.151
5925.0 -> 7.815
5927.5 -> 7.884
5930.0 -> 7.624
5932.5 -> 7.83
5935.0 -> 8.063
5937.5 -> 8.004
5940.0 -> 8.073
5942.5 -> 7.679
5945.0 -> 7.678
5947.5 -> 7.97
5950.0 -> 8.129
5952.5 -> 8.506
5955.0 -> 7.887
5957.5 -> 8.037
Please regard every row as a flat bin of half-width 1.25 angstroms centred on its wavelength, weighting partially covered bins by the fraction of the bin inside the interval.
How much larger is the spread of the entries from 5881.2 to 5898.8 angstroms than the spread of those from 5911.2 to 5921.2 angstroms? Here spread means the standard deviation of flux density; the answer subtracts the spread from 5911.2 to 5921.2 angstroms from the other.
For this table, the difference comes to 0.17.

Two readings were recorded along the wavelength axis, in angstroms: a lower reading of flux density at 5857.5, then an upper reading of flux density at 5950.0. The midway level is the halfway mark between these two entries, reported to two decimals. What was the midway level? 8.23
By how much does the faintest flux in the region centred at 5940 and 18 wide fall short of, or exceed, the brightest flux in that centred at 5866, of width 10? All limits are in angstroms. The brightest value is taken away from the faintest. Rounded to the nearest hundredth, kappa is -0.93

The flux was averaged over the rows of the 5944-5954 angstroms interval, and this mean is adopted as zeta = 8.1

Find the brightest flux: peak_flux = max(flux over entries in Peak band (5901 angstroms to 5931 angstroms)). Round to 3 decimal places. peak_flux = 8.151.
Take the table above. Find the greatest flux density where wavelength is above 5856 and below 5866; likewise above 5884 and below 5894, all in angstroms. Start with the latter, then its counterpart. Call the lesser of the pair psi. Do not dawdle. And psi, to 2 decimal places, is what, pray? 7.45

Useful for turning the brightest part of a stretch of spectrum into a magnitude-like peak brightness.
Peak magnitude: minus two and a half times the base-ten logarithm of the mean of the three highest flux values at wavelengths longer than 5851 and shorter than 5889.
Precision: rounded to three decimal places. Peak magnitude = -2.318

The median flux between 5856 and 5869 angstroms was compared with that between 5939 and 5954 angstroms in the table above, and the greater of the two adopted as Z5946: 8.32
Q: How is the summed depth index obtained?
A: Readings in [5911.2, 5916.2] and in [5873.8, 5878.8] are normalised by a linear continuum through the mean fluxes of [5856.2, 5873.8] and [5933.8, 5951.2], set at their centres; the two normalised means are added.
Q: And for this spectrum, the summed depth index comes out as 1.94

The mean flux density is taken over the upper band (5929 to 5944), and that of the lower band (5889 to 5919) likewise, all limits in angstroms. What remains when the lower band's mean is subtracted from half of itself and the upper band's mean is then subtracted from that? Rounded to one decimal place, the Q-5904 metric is -11.5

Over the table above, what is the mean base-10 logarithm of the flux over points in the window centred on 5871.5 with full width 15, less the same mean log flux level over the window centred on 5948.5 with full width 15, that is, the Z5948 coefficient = 0.01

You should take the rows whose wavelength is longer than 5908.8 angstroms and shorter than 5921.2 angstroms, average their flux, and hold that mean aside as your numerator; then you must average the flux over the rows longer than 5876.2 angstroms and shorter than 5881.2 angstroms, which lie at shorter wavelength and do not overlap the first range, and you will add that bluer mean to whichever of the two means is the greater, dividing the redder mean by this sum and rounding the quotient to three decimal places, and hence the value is 0.504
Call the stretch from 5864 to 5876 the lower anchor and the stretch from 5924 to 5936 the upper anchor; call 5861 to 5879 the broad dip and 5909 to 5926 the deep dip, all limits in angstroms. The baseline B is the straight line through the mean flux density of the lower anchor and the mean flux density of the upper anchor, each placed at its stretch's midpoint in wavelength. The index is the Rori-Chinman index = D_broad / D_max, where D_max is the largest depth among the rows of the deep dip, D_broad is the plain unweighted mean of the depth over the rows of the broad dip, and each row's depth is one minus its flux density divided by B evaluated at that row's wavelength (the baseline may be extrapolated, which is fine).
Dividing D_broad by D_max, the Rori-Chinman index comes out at 0.0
